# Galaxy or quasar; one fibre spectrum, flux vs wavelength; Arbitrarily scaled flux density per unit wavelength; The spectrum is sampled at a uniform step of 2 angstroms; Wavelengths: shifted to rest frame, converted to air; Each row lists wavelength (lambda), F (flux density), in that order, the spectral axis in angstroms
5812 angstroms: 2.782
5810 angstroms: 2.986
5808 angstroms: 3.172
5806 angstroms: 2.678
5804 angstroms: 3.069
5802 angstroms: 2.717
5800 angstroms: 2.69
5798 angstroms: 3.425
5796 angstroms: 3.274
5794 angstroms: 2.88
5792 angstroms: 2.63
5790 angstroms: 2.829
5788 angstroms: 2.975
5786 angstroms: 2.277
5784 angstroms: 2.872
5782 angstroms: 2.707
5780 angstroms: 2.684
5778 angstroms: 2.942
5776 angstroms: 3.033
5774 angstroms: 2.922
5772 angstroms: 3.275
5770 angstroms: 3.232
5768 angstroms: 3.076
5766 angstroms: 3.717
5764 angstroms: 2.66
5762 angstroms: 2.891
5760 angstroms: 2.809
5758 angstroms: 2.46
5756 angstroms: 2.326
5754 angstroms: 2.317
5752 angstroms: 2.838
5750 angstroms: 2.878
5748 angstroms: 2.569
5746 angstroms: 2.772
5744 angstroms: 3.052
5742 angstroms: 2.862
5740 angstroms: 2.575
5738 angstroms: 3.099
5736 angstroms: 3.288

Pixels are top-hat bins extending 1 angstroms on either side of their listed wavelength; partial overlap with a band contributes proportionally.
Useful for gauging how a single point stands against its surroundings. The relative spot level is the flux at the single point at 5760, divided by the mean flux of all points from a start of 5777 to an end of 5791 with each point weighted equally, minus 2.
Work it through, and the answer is -0.980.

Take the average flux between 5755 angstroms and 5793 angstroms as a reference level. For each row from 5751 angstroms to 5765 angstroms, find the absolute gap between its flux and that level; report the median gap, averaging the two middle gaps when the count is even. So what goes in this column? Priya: 0.20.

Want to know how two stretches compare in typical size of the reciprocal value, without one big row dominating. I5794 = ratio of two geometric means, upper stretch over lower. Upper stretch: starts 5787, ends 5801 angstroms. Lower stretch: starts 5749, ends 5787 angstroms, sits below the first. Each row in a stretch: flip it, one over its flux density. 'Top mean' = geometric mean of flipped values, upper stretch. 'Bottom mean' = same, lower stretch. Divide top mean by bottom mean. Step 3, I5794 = 0.96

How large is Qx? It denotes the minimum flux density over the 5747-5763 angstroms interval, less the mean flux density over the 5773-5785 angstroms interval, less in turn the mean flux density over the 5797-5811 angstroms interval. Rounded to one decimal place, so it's -3.5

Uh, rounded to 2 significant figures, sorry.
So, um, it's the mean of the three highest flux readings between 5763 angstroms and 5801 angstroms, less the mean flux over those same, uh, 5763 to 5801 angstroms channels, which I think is 0.52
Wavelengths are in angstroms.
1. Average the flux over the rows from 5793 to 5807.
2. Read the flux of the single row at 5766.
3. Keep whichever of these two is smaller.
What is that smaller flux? 2.96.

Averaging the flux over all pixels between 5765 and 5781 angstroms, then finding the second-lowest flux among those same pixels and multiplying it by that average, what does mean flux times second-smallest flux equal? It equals 9.1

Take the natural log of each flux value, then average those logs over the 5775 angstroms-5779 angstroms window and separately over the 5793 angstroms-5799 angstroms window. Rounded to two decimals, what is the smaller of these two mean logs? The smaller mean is 1.09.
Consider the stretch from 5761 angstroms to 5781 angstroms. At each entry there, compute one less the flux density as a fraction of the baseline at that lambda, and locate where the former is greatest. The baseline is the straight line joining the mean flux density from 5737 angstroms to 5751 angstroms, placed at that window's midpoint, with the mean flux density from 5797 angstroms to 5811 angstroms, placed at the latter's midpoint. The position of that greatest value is 5780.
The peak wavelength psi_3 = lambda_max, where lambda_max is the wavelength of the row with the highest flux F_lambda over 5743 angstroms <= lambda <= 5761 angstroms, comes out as 5744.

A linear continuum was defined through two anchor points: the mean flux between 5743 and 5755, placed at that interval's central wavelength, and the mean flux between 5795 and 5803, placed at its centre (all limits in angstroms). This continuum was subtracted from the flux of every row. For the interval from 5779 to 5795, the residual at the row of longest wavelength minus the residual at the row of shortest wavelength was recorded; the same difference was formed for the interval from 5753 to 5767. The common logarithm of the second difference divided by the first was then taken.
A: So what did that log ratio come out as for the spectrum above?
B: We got 1.1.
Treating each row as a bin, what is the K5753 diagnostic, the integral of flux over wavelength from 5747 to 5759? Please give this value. 30.8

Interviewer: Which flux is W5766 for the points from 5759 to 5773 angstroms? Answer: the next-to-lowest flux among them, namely 2.809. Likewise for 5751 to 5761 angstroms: 2.326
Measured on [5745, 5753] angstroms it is 2.772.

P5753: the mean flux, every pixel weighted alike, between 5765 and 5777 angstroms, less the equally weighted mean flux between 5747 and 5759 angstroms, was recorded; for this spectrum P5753 0.64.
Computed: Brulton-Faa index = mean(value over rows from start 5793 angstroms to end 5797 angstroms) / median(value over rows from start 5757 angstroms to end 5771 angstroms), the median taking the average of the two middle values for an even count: 1.06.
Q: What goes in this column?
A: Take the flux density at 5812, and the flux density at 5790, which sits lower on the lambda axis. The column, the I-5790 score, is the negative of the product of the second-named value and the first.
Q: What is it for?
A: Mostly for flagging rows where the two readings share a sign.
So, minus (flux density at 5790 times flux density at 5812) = -7.9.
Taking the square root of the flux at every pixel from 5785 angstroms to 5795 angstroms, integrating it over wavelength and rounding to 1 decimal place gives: 16.5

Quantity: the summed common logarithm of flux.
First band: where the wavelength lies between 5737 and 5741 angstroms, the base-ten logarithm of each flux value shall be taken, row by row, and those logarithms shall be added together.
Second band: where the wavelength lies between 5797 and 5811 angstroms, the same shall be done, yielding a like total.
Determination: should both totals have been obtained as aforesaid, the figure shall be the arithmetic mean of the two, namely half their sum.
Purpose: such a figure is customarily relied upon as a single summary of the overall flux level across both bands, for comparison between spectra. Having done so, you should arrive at 2.10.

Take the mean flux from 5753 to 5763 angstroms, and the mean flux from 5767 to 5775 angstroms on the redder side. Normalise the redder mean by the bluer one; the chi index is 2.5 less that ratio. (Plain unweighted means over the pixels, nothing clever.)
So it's 1.28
